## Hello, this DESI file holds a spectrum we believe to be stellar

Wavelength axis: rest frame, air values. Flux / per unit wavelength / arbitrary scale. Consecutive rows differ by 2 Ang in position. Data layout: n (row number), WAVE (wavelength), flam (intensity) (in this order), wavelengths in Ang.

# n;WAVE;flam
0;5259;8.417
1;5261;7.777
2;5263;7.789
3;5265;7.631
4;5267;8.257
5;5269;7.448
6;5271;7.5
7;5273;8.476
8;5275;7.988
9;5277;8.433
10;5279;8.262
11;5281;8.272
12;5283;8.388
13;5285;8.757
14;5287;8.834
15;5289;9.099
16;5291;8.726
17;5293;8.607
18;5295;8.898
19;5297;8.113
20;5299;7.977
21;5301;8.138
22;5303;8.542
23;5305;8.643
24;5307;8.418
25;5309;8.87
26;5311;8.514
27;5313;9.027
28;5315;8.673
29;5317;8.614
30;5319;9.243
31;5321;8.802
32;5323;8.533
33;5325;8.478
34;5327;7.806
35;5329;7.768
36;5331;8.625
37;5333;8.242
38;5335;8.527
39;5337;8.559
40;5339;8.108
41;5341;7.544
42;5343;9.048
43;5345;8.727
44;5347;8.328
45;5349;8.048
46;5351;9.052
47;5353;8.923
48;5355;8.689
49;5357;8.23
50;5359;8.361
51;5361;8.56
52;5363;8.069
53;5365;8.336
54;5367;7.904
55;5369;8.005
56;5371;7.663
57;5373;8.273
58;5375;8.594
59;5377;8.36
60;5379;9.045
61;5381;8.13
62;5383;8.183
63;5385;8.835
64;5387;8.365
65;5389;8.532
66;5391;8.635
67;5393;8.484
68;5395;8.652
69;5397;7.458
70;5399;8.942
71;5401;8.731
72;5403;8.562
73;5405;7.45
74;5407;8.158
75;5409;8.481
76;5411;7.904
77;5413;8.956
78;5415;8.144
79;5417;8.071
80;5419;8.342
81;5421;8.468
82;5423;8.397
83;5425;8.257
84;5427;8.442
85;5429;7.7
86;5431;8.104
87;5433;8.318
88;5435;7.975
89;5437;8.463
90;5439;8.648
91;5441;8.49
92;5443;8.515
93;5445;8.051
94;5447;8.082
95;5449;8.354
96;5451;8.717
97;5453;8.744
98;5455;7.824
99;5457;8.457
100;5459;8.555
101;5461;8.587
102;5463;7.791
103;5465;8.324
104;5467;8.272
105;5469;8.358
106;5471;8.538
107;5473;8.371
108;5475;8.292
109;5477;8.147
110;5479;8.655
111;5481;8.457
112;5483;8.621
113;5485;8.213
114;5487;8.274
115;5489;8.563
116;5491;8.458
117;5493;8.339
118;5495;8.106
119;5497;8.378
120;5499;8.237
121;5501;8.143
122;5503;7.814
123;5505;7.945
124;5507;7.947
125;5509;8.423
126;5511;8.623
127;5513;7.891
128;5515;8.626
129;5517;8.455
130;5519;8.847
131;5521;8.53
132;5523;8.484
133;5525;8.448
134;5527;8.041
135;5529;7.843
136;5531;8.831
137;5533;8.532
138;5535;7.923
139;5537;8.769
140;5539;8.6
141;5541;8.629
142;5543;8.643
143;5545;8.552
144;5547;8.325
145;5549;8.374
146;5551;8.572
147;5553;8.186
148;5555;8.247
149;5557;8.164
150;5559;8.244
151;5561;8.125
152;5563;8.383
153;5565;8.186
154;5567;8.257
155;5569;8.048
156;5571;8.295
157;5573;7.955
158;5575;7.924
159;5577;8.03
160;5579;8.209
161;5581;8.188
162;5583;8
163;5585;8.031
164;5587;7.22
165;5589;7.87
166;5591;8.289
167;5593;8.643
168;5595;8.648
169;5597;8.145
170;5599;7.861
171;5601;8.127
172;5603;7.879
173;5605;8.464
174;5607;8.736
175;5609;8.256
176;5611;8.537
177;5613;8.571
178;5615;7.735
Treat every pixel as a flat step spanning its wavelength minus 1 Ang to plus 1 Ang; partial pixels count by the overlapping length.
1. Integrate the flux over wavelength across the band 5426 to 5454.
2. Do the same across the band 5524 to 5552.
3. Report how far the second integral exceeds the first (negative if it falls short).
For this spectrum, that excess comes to 3.0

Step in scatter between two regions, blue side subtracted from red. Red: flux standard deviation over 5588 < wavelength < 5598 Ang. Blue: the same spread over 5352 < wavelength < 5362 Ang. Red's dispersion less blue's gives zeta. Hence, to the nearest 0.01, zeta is 0.06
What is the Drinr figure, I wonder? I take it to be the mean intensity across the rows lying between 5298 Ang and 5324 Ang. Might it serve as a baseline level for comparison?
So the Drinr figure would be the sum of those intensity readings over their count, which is 8.61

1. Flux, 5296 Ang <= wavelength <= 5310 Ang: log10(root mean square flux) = 0.924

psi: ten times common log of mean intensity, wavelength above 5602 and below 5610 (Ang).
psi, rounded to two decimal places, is 9.21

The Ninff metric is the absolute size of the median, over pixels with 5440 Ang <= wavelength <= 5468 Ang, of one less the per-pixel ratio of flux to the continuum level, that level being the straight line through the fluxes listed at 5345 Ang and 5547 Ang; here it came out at 0.012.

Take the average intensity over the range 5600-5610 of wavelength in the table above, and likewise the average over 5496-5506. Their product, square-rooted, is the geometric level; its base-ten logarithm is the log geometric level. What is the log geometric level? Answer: 0.914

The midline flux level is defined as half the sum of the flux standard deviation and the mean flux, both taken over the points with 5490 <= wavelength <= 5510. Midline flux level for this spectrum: 4.20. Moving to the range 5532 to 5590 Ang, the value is 4.27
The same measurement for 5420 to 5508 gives 4.28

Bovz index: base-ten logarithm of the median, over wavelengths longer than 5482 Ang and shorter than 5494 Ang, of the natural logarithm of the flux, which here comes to 0.328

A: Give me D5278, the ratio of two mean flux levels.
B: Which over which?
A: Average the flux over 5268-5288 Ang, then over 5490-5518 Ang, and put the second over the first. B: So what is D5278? 1.00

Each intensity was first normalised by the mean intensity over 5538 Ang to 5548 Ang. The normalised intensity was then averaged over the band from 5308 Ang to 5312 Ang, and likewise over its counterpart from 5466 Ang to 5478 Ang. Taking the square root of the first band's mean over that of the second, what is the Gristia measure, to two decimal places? 1.02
